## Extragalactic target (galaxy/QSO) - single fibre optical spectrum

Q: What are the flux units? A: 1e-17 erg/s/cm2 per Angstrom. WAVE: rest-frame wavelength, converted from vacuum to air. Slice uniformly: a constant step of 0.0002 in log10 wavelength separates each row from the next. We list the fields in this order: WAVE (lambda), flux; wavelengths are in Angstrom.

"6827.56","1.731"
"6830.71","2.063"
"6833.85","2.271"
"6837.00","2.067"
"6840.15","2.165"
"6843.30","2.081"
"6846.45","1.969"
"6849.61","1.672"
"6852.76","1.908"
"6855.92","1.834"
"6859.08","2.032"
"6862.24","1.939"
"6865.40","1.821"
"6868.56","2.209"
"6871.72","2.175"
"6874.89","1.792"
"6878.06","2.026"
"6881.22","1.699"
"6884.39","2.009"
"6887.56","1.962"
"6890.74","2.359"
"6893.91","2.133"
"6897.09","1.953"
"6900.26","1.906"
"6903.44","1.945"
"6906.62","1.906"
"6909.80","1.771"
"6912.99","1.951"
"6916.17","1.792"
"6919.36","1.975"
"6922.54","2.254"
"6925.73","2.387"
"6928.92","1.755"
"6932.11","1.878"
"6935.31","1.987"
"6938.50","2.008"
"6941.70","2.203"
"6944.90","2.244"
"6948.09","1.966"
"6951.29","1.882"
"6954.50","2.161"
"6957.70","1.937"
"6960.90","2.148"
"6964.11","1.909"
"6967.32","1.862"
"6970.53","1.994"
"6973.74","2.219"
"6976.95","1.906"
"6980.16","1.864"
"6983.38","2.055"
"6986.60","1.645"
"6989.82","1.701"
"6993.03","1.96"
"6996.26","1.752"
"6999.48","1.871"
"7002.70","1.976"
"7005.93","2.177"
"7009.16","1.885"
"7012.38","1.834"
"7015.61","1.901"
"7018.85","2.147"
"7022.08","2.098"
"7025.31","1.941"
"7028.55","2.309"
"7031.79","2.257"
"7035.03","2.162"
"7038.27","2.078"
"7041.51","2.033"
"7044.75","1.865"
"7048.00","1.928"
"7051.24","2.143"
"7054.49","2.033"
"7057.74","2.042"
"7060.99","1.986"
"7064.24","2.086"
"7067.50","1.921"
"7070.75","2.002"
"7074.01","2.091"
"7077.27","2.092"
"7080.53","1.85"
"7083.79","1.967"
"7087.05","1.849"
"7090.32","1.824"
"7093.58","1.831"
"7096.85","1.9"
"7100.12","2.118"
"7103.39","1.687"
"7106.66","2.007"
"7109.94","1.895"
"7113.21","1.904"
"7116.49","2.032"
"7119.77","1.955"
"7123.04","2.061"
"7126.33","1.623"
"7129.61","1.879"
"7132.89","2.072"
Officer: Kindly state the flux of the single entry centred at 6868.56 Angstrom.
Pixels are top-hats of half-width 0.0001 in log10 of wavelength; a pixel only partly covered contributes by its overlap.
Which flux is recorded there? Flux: 2.209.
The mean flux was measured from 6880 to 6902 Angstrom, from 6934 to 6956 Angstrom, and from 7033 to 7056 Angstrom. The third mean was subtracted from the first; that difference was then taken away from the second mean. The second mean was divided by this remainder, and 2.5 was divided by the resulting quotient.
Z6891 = 2.54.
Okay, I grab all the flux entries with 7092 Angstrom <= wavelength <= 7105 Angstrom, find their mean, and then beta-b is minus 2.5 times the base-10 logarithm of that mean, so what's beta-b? -0.688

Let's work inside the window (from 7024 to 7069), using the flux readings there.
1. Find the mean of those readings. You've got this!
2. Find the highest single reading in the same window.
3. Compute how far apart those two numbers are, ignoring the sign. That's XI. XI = 0.25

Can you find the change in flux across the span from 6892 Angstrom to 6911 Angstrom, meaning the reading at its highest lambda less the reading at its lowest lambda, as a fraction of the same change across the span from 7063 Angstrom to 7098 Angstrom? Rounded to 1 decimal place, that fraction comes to 1.9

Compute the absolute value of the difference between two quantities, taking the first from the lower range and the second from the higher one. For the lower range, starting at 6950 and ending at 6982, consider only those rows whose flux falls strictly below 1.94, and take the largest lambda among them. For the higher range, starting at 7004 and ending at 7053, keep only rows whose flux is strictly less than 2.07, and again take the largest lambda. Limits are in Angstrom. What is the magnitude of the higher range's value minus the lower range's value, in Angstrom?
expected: 67.8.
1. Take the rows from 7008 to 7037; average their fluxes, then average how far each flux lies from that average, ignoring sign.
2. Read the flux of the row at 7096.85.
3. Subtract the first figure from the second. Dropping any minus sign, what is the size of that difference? 1.75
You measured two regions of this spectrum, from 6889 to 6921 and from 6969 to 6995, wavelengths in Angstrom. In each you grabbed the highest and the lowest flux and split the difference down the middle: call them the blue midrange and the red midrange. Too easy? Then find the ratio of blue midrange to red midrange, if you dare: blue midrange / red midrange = 1.07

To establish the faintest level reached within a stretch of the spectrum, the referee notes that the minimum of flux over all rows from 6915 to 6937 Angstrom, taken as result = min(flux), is 1.755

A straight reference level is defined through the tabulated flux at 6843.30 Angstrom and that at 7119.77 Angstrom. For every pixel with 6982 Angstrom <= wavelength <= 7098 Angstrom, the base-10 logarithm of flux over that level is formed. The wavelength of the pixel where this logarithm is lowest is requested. 6986.60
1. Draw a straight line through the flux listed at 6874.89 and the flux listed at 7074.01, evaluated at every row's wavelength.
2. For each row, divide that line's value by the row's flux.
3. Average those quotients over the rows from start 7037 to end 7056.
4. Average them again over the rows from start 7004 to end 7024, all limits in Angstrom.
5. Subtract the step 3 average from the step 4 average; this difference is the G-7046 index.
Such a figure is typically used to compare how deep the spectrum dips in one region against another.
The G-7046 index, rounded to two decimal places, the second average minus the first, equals -0.02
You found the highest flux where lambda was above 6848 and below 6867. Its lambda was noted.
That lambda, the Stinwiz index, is 6859.08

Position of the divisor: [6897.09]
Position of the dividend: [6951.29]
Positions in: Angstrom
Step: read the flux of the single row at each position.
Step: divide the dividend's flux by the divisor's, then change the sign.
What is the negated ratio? -0.96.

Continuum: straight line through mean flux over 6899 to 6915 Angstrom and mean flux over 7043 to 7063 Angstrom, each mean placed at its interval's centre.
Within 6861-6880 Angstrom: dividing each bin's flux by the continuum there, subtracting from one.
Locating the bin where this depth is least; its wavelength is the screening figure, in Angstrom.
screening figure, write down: 6868.56 Angstrom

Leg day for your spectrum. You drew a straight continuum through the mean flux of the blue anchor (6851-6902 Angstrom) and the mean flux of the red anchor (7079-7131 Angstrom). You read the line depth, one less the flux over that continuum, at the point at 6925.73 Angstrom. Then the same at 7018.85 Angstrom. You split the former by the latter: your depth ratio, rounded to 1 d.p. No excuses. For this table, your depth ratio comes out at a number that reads 1.9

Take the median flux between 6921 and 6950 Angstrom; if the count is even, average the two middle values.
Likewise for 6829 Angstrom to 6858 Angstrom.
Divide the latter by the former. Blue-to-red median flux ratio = 1.03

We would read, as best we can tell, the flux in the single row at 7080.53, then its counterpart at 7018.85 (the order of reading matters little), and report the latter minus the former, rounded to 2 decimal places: 0.30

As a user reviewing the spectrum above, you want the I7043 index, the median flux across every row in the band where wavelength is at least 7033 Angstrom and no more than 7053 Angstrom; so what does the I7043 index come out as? 2.06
